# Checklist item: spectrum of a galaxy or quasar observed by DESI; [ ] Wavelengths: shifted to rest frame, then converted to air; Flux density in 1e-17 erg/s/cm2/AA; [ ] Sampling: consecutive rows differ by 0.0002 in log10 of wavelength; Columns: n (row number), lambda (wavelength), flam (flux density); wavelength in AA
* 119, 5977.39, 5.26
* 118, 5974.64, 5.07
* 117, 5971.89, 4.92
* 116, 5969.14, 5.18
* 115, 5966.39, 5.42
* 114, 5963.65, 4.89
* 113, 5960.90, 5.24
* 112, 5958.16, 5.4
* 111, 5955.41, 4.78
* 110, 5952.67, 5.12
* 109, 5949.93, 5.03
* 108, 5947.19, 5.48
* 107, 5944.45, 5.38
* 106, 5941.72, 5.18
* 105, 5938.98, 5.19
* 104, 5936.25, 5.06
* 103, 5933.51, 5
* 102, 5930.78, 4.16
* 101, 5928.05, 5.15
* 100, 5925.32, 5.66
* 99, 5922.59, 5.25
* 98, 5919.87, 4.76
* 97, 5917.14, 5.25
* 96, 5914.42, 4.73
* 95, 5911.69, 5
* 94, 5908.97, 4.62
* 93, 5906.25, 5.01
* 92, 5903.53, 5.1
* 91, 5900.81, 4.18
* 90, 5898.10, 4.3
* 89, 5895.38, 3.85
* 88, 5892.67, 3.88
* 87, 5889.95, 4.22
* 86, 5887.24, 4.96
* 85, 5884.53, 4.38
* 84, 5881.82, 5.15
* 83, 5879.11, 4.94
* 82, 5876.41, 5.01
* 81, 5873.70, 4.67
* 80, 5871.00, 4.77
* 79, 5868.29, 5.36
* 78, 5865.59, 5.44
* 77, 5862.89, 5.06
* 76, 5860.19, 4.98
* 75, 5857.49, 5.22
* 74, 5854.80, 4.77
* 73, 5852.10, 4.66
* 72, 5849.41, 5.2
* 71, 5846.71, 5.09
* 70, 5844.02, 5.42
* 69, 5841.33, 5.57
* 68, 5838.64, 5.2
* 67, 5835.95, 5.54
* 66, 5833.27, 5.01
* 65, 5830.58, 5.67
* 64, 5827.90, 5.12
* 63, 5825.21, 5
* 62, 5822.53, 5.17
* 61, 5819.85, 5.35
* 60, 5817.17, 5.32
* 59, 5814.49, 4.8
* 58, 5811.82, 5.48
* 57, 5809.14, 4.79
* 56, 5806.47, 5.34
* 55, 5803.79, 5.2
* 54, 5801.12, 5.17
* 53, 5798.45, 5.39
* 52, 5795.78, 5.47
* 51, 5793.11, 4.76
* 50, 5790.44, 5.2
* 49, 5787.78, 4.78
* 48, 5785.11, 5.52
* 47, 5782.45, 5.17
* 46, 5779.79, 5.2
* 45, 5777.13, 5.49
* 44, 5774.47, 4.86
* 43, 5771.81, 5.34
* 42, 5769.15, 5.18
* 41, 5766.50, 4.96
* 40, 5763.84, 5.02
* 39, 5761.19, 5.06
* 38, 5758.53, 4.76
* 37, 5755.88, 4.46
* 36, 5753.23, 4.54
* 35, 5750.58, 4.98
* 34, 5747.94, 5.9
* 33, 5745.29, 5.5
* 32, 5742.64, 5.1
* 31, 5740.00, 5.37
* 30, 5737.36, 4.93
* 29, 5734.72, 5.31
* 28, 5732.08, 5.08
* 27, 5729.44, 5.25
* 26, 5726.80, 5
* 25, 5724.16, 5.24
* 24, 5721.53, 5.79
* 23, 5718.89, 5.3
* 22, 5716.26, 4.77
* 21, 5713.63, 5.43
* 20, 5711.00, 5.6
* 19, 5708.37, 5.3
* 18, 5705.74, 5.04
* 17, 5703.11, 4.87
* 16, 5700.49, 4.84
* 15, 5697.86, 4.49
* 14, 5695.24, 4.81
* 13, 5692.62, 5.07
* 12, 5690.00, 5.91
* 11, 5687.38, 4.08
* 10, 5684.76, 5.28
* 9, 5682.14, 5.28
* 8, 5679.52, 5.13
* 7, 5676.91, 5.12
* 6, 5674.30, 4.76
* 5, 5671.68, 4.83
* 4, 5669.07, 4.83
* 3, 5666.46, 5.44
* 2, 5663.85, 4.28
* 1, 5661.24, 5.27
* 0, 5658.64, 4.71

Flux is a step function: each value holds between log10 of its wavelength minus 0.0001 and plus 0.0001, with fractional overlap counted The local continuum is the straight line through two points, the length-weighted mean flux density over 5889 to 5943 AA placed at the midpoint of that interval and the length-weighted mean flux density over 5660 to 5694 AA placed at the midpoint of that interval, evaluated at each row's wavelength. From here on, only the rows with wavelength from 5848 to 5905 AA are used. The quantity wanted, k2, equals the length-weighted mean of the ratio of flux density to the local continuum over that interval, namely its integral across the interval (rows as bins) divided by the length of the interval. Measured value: 0.99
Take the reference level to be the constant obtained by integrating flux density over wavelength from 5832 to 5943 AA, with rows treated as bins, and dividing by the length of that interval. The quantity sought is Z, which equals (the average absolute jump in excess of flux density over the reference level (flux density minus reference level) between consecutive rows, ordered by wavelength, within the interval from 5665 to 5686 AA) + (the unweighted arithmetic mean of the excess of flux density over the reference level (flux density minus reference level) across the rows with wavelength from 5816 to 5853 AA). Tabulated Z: 0.48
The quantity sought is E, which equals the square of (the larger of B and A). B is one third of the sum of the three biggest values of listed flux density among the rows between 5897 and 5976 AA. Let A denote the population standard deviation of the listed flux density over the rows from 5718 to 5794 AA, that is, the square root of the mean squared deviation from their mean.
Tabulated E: 30.5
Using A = 0.324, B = 5.52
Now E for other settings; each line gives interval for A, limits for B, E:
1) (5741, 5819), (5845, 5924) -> 28.6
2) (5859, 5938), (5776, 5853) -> 31.3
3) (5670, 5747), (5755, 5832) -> 30.9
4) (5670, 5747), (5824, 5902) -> 31.3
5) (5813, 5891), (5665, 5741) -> 33.3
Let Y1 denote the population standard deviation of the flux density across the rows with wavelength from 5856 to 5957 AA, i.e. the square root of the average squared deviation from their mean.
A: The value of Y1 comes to 0.44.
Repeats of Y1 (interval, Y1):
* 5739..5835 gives 0.31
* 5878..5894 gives 0.46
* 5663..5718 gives 0.42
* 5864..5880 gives 0.28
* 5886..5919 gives 0.47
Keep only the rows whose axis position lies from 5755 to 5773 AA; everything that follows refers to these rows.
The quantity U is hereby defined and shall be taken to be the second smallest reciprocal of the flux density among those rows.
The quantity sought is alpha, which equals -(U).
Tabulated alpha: -0.193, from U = 0.193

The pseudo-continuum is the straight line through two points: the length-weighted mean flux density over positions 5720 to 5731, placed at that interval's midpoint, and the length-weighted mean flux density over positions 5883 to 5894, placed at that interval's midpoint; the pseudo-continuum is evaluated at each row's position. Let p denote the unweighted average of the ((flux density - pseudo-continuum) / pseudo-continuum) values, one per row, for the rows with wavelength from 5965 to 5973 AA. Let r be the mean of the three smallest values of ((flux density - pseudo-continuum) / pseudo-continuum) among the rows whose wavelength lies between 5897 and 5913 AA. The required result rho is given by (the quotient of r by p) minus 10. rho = -9.9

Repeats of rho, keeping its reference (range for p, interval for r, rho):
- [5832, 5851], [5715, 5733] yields -10.5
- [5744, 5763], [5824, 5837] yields -12.9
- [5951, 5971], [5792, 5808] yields -9.9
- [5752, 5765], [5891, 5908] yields -8.8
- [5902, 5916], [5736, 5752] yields -10.3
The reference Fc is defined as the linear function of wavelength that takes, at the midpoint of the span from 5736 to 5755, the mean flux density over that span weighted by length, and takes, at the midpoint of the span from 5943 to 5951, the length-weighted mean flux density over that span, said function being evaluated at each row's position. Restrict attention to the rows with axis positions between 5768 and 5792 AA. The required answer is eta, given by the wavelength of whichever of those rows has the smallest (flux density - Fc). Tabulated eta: 5787.78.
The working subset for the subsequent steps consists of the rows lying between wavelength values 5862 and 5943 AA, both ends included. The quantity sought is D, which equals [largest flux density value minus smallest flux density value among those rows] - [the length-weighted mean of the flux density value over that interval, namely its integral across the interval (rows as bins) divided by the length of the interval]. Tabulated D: -3.0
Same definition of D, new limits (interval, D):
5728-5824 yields -3.7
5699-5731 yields -4.2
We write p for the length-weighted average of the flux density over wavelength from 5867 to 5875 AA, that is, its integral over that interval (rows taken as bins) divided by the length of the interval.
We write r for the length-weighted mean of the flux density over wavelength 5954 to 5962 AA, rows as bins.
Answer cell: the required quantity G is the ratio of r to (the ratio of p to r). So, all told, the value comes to 5.4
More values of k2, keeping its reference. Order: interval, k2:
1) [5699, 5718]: 1.03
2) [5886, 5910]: 0.93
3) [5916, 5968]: 1.08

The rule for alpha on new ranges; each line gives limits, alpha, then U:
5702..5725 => -0.179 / 0.179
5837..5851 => -0.185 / 0.185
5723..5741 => -0.188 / 0.188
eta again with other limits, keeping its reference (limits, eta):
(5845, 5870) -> 5852.10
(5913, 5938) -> 5930.78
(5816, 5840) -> 5825.21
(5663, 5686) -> 5663.85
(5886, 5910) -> 5895.38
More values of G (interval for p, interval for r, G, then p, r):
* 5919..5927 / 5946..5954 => 5.2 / 5.3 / 5.20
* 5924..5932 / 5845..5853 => 5.0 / 5.0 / 5.02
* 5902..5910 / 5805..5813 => 5.5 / 4.9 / 5.19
